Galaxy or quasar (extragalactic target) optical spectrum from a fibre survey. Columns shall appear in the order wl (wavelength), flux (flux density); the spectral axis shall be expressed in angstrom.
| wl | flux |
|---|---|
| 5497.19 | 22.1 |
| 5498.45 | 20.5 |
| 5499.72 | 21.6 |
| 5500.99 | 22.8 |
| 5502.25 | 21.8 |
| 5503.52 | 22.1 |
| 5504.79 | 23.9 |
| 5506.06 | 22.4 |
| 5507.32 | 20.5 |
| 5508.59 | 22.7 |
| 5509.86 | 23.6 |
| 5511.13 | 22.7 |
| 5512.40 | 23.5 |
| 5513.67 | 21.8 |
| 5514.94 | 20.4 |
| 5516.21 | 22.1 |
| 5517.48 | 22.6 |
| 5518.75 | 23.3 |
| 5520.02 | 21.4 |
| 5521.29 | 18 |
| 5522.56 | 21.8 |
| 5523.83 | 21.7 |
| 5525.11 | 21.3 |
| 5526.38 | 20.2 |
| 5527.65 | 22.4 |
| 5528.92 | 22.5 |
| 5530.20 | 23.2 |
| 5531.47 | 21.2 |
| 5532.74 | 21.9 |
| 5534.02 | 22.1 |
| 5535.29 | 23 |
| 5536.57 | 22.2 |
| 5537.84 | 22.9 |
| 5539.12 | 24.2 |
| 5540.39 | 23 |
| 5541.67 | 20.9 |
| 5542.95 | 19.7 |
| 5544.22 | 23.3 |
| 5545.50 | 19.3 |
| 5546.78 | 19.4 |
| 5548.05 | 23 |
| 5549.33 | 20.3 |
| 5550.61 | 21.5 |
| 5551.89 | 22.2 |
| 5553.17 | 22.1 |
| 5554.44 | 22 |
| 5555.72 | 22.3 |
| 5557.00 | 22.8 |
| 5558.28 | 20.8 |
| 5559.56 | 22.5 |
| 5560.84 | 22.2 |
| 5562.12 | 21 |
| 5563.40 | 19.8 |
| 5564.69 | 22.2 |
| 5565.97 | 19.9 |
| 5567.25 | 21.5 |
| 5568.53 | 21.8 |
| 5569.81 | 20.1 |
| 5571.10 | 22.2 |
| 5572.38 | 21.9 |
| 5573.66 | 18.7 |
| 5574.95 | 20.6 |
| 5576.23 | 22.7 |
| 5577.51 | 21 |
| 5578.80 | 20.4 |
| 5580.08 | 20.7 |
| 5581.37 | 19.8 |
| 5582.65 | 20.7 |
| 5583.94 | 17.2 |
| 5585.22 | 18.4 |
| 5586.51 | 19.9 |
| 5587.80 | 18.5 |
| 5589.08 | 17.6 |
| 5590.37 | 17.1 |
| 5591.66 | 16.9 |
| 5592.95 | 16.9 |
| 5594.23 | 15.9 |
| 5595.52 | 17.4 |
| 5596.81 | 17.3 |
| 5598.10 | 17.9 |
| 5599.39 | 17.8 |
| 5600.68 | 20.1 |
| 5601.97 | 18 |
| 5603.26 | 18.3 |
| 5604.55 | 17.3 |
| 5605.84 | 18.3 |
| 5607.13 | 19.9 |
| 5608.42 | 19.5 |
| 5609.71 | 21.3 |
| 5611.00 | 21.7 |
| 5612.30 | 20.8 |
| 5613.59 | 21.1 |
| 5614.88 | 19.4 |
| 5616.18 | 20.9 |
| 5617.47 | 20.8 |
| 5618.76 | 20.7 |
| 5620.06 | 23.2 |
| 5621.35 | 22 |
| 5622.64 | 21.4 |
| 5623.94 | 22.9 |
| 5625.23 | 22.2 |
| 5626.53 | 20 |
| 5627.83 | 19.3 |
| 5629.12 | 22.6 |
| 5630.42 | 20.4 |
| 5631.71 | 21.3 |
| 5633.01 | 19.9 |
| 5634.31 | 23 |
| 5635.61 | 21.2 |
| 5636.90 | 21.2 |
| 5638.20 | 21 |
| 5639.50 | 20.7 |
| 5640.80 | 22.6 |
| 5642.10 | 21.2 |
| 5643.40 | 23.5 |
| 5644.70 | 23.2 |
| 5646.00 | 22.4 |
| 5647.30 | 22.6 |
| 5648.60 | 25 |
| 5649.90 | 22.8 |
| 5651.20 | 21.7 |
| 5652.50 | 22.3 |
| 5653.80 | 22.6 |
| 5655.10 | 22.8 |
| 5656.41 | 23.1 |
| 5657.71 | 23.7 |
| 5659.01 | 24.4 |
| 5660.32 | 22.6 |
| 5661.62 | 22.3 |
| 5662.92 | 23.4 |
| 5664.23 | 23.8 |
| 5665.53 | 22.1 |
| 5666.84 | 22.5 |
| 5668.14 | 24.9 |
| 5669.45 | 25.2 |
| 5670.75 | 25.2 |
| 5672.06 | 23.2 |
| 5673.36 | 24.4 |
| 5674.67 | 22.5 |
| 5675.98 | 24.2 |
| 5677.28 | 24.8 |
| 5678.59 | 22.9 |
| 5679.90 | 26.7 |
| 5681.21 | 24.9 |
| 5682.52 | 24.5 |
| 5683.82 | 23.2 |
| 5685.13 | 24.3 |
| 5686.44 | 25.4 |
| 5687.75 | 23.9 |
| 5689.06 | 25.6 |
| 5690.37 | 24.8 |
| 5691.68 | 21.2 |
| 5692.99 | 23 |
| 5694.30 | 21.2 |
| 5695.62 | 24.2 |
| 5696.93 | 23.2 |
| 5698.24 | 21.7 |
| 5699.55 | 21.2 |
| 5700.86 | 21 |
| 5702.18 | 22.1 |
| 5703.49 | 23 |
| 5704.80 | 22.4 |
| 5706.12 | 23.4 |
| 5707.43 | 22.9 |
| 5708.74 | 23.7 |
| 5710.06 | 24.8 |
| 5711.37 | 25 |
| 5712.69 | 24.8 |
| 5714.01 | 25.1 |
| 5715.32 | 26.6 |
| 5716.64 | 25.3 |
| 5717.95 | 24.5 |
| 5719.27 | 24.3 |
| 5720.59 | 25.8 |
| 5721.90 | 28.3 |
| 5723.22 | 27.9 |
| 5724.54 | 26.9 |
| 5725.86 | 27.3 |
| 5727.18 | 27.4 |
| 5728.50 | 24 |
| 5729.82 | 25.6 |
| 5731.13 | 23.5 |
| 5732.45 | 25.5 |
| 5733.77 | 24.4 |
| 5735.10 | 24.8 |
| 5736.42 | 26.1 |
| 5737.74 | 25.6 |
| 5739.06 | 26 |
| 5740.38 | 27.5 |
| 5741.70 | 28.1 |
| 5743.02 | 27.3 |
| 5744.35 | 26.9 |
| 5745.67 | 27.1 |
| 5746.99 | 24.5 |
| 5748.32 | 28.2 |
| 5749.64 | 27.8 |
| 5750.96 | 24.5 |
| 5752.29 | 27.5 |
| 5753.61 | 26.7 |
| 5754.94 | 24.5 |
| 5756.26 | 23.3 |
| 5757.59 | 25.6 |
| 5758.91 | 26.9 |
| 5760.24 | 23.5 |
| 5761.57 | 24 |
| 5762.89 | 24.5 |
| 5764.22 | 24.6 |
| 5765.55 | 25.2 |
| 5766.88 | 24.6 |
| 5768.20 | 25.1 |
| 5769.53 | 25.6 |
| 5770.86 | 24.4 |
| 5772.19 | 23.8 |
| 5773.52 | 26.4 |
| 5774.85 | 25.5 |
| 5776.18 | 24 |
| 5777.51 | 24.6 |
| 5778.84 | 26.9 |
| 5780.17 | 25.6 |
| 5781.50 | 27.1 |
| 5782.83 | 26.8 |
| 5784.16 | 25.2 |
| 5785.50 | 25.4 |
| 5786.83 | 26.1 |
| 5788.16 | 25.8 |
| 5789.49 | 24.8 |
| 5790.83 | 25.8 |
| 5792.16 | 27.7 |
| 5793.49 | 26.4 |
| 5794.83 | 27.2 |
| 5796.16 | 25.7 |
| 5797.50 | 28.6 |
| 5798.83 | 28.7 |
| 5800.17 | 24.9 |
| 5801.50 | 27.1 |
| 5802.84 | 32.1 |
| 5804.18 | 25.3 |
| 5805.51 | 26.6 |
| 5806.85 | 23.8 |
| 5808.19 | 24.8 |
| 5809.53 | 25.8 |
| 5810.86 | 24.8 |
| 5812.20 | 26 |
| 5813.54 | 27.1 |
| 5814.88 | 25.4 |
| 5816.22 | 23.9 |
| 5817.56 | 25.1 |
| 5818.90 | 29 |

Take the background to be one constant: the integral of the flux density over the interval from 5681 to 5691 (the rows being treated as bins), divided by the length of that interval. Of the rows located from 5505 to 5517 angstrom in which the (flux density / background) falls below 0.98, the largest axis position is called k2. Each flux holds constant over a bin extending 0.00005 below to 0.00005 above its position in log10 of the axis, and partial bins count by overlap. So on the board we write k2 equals 5516.21 angstrom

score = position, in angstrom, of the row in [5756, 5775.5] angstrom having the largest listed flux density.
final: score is 5758.91 angstrom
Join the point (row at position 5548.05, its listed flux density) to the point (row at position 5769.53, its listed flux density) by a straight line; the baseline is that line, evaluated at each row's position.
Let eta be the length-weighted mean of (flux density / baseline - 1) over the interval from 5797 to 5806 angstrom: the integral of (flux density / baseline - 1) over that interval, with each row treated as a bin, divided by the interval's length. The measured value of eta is 0.06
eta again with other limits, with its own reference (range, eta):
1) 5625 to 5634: -0.13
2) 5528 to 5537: -0.02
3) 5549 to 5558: -0.05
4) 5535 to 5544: -0.03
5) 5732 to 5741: 0.02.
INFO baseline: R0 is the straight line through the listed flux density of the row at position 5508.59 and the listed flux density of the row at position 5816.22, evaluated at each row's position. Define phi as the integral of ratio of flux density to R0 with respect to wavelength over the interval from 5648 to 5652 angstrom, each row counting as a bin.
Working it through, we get 4.0 angstrom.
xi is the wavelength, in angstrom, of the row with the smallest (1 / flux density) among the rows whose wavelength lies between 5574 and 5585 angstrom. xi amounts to 5576.23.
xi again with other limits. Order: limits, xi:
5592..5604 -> 5600.68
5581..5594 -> 5582.65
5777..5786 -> 5781.50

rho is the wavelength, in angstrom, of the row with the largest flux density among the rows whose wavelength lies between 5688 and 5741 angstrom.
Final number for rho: 5721.90 angstrom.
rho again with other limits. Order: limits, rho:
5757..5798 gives 5797.50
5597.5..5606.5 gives 5600.68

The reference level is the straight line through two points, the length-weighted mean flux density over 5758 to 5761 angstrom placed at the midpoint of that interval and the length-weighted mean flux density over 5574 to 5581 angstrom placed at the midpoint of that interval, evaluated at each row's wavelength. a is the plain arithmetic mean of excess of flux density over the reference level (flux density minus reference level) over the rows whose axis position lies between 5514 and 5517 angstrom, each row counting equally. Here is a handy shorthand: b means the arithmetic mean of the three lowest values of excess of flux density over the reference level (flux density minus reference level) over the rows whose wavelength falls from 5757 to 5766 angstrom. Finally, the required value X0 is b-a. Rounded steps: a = 1.8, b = -1.2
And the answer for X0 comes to -3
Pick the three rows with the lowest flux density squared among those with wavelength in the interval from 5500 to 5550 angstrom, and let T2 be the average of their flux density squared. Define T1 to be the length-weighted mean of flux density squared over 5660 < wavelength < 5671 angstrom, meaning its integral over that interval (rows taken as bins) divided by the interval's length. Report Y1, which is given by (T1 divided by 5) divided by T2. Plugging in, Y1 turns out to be 0.31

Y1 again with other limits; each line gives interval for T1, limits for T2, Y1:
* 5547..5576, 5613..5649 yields 0.24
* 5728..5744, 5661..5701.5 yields 0.30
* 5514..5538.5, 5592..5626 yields 0.34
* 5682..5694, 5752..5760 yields 0.19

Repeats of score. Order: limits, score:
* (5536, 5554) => 5539.12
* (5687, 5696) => 5689.06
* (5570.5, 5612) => 5576.23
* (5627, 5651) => 5648.60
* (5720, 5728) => 5721.90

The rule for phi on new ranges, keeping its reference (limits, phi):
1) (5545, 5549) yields 3.6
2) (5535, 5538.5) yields 3.5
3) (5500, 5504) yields 3.9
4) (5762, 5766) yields 4.2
